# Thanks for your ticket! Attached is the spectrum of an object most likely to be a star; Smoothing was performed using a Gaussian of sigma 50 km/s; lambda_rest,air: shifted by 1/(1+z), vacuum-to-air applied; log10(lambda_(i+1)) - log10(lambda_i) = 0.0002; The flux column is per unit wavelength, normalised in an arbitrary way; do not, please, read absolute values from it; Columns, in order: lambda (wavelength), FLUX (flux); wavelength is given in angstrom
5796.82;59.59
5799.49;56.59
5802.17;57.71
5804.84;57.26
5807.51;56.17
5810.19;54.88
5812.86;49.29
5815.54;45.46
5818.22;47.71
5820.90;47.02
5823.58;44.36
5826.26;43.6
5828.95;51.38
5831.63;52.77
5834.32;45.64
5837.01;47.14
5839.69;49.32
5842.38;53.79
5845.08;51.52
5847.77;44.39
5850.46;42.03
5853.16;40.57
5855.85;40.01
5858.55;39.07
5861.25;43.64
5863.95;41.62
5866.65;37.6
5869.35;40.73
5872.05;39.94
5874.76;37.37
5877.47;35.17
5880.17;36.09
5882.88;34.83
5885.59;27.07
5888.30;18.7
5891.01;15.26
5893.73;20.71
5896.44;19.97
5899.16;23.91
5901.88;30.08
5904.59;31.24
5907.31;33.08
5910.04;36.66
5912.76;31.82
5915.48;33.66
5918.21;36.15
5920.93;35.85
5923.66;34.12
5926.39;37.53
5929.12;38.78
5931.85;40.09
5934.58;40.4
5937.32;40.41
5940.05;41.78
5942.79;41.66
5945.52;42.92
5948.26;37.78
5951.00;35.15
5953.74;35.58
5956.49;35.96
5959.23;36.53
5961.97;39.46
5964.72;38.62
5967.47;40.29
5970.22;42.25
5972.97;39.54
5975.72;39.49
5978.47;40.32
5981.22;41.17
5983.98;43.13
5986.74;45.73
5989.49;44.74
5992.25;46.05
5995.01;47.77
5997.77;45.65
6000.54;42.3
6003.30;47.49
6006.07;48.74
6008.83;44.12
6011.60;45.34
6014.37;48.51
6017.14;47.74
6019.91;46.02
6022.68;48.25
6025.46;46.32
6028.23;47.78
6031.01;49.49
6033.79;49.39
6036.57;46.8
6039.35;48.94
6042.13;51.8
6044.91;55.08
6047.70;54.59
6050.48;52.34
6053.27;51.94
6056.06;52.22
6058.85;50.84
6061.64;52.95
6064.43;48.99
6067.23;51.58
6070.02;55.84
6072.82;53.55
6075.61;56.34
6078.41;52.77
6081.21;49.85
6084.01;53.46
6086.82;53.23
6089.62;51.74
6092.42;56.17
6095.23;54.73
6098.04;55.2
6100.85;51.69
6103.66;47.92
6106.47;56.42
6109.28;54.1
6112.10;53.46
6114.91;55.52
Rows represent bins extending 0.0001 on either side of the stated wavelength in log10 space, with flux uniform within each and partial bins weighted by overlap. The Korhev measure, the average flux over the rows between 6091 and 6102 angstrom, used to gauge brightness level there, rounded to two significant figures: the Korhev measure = 54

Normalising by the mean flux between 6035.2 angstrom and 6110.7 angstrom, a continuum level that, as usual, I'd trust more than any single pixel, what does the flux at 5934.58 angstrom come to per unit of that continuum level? 0.77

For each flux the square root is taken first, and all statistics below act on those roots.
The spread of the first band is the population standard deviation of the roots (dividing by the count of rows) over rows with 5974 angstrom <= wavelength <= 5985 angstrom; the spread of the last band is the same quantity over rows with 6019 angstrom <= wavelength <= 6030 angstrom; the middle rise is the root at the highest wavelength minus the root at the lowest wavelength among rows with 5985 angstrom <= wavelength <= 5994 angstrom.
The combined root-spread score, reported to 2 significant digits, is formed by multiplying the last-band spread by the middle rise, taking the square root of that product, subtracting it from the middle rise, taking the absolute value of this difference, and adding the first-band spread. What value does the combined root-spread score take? 0.12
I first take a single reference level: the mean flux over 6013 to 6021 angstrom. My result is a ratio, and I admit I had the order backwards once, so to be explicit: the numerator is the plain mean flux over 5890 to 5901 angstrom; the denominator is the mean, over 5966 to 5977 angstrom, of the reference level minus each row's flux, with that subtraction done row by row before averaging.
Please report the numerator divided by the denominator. 3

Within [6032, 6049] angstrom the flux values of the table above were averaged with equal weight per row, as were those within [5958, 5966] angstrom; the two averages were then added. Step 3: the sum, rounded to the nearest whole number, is 89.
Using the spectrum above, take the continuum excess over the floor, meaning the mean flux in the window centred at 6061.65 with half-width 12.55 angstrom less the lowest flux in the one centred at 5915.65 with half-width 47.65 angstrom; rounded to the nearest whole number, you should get 37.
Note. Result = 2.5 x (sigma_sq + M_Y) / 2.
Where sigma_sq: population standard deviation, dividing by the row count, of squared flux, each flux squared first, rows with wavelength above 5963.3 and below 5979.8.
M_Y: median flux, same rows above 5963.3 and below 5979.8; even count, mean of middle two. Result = 164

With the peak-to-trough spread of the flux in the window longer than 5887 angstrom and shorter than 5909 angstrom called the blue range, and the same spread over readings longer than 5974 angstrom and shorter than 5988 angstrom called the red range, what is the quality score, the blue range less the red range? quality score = 12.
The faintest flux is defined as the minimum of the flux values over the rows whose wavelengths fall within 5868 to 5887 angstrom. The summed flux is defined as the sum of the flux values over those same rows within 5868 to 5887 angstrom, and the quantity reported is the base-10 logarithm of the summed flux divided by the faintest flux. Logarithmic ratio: 0.968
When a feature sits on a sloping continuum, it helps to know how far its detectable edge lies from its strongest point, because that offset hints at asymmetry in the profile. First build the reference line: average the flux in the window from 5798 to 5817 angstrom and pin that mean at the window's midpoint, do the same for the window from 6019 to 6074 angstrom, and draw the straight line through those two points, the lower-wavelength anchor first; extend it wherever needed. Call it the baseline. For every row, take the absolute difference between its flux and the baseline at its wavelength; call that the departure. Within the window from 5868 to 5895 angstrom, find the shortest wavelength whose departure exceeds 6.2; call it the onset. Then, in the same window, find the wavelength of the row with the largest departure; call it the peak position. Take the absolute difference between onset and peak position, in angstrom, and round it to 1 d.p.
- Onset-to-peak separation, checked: 21.7 angstrom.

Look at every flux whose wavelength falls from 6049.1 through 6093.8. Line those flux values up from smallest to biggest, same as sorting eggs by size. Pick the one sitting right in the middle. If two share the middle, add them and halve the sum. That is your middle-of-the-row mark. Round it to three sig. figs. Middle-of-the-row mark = 52.6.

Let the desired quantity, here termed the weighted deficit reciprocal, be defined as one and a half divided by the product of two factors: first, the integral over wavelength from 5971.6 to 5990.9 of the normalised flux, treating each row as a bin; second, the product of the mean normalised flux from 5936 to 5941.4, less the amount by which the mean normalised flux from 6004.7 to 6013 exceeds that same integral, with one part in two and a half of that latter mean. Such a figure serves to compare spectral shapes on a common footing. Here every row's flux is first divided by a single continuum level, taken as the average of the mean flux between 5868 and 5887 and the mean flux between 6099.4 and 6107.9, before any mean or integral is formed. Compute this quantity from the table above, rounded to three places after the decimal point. 0.011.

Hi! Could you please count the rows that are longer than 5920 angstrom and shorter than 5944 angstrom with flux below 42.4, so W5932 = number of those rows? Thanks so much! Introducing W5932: 9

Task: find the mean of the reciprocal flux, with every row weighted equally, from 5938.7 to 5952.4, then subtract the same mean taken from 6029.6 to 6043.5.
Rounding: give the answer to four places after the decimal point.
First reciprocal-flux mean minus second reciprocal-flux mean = 0.0049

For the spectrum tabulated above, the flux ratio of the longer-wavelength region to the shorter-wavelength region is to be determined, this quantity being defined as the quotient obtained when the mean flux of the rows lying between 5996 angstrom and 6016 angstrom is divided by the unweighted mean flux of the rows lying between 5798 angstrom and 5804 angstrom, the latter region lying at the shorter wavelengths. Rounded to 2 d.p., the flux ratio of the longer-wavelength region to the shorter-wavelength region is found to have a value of 0.81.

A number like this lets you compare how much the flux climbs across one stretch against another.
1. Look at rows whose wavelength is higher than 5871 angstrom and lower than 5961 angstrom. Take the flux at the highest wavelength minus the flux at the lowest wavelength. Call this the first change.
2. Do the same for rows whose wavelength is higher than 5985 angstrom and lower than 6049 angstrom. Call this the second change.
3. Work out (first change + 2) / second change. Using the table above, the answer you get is -0.2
